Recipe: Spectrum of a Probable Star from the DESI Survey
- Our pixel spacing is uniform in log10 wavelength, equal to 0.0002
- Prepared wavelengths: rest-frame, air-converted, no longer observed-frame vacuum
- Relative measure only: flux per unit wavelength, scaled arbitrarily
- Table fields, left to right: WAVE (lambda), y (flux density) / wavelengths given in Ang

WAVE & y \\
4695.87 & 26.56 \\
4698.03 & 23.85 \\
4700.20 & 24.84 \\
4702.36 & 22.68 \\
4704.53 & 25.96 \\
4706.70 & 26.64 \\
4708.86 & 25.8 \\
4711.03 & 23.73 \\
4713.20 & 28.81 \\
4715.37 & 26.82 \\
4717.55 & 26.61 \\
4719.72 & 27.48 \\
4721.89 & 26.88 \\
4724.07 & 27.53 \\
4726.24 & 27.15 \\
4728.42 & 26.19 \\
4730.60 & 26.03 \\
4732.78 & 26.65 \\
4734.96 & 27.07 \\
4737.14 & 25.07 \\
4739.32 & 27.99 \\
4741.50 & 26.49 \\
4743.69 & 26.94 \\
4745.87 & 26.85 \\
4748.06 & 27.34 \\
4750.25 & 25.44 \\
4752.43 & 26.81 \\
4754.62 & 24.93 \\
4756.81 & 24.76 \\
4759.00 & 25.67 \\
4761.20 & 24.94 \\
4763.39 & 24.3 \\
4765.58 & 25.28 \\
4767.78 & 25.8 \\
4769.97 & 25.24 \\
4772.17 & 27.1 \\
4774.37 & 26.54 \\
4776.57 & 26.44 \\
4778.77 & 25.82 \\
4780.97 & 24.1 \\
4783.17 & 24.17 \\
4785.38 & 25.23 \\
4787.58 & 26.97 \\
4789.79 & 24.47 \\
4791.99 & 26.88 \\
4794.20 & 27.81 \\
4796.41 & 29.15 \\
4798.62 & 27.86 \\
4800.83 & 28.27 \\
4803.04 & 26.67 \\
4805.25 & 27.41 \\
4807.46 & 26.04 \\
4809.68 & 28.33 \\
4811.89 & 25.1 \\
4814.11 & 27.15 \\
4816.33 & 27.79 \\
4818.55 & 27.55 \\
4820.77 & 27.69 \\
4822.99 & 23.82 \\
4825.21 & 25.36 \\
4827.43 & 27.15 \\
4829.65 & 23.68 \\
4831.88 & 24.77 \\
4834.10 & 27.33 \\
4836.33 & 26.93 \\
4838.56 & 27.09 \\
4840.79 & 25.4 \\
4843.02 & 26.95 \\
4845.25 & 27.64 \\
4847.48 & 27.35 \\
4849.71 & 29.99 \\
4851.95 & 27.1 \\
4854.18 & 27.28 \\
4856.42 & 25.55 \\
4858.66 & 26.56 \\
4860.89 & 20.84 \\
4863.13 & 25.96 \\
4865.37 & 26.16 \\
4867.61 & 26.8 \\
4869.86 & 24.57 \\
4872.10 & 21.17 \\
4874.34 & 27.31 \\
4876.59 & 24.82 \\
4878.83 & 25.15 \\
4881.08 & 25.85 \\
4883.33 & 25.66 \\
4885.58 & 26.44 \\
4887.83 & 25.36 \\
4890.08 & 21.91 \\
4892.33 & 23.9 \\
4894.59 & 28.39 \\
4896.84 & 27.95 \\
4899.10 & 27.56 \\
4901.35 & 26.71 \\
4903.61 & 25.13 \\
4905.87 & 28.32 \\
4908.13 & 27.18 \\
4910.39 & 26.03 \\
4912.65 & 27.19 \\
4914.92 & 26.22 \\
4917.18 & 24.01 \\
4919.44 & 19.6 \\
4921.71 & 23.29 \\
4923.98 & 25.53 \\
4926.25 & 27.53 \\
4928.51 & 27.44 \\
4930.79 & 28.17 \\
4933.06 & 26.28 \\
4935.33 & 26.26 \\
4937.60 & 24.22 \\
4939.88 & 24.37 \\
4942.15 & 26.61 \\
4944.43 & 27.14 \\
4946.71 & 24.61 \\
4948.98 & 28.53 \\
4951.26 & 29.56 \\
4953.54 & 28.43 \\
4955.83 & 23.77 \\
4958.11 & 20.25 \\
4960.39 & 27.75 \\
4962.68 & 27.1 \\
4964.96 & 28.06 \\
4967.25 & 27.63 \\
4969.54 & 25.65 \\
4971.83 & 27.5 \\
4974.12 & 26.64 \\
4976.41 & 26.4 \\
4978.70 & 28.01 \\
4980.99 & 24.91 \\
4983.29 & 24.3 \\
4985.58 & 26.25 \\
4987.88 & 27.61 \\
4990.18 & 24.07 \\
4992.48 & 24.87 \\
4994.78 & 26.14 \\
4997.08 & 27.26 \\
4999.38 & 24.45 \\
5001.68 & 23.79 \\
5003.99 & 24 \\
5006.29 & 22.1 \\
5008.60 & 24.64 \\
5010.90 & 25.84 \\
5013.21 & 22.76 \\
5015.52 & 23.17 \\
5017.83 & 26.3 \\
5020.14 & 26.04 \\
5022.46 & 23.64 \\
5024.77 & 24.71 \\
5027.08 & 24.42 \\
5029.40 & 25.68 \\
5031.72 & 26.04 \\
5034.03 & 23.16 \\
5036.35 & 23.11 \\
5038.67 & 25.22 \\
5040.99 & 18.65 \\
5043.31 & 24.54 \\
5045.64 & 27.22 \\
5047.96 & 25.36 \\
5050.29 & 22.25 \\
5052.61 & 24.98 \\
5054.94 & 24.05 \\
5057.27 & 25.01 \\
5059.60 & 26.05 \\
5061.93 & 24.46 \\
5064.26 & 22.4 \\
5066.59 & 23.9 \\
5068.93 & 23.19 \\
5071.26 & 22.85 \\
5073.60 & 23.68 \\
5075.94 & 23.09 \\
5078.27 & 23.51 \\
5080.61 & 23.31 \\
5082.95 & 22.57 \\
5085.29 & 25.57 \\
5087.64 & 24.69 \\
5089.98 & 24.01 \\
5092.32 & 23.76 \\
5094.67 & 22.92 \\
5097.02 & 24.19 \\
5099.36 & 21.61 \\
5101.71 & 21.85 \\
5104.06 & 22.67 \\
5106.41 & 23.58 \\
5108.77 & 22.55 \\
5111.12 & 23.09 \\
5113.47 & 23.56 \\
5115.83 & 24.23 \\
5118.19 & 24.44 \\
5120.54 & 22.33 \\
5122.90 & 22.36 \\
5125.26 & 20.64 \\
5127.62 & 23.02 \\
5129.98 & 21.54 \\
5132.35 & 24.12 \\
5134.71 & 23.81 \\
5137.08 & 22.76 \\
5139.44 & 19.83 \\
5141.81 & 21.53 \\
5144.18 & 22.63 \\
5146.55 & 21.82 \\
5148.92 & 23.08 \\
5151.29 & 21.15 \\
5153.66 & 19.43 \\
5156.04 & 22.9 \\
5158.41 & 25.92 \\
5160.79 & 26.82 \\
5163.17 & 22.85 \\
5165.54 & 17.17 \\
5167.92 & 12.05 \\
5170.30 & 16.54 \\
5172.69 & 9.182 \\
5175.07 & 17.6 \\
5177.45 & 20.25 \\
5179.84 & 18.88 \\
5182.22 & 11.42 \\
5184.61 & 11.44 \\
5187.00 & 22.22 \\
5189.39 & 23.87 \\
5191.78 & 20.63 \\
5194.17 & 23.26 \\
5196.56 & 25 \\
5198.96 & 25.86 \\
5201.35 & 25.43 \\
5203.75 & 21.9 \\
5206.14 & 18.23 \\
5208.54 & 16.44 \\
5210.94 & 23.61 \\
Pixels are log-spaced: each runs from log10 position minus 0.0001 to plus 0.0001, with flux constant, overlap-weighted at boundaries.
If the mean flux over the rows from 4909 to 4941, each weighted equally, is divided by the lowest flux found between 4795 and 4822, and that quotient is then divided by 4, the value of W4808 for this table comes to 0.253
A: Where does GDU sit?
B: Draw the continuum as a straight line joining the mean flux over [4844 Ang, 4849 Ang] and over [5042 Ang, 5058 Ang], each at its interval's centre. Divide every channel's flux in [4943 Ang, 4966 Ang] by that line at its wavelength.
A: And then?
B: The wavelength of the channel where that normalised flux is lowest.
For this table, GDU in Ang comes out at 4958.11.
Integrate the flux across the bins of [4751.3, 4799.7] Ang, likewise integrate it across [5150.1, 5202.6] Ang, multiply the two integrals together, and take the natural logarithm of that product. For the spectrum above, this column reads 14.1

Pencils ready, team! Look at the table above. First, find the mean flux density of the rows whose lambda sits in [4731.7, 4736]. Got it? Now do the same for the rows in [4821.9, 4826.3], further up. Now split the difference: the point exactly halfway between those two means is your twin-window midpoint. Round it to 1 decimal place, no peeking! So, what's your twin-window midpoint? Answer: 25.7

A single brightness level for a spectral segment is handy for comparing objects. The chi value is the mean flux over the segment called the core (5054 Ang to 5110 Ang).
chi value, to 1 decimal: 23.6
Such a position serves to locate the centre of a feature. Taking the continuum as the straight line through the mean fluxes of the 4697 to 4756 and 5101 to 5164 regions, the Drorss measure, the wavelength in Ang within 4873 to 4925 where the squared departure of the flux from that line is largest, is 4919.44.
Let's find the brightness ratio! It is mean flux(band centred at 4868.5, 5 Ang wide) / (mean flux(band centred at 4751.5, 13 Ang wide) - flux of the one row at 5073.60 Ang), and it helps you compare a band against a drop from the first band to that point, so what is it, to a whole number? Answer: 11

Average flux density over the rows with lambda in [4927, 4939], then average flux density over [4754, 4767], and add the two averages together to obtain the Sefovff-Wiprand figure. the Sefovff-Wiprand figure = 51.5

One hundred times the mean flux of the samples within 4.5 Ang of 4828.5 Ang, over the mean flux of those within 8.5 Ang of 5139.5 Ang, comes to 113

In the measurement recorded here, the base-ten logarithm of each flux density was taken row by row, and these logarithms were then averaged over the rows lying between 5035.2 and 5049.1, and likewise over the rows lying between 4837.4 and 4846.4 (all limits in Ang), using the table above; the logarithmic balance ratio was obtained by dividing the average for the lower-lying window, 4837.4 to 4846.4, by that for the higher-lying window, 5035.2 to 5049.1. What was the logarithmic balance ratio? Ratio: 1.04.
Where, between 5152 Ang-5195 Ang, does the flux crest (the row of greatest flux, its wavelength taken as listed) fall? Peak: 5160.79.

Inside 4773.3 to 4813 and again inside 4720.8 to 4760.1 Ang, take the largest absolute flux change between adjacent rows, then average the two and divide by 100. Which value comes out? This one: 0.031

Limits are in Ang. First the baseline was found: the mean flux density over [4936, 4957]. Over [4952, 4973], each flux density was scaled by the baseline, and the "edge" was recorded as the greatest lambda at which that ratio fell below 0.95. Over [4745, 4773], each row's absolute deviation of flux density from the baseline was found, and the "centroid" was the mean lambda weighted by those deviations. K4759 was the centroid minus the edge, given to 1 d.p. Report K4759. -198.5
